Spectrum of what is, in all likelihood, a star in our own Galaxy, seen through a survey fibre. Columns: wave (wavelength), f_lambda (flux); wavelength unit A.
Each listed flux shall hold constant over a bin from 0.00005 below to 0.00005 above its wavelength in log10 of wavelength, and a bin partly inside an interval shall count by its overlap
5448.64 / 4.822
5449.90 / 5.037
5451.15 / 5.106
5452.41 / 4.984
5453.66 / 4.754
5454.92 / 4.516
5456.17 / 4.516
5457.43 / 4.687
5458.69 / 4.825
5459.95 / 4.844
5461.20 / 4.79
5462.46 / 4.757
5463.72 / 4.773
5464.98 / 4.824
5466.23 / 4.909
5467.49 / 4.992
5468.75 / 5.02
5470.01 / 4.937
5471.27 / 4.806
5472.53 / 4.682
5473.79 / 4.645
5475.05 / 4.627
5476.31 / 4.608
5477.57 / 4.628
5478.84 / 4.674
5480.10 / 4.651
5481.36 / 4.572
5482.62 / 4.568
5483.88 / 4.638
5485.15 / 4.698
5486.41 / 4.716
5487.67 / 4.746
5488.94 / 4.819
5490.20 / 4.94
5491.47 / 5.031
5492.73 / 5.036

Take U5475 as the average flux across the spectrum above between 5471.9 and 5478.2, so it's 4.64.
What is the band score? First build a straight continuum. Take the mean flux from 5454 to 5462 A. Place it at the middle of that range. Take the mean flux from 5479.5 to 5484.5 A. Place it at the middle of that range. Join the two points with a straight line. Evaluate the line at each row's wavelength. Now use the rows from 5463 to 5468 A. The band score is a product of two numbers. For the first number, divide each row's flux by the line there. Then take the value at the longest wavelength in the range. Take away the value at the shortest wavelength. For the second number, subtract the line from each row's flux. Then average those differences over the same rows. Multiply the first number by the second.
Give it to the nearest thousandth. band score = 0.010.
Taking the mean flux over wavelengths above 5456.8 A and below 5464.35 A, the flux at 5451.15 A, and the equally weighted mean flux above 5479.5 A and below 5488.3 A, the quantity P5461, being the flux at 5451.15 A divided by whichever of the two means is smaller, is 1.10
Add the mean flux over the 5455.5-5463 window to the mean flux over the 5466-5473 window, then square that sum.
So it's 92.7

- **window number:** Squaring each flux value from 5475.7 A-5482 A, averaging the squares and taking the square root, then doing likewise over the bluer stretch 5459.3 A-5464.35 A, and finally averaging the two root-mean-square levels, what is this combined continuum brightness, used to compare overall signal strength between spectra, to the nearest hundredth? 4.71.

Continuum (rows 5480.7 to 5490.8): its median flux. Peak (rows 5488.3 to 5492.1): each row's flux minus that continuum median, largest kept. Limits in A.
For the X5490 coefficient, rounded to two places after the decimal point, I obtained 0.32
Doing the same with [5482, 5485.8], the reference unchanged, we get -0.01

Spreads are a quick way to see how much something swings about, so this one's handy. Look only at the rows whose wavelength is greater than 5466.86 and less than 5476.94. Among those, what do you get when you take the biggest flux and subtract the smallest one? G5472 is 0.41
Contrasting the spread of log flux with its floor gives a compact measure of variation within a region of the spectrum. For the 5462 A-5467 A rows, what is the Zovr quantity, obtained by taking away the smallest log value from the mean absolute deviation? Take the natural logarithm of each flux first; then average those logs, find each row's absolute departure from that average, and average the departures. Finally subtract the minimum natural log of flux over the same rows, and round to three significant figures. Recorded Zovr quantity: -1.55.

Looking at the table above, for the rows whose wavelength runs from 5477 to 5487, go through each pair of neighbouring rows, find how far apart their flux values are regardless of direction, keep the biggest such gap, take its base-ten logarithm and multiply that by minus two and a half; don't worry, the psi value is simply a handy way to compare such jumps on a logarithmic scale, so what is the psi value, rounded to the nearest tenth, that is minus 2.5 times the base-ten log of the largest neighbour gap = 2.8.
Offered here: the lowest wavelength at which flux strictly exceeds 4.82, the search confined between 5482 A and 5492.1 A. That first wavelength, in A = 5490.20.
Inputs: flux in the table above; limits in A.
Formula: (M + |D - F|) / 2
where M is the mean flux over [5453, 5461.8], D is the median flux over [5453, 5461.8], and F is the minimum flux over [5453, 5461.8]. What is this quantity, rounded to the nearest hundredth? 2.47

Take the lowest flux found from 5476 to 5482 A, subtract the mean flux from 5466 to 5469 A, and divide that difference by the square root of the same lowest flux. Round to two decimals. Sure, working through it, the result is -0.19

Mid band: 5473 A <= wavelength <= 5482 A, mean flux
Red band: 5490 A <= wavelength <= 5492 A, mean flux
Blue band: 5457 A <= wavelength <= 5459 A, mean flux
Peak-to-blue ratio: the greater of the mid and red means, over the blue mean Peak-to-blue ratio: 1.05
